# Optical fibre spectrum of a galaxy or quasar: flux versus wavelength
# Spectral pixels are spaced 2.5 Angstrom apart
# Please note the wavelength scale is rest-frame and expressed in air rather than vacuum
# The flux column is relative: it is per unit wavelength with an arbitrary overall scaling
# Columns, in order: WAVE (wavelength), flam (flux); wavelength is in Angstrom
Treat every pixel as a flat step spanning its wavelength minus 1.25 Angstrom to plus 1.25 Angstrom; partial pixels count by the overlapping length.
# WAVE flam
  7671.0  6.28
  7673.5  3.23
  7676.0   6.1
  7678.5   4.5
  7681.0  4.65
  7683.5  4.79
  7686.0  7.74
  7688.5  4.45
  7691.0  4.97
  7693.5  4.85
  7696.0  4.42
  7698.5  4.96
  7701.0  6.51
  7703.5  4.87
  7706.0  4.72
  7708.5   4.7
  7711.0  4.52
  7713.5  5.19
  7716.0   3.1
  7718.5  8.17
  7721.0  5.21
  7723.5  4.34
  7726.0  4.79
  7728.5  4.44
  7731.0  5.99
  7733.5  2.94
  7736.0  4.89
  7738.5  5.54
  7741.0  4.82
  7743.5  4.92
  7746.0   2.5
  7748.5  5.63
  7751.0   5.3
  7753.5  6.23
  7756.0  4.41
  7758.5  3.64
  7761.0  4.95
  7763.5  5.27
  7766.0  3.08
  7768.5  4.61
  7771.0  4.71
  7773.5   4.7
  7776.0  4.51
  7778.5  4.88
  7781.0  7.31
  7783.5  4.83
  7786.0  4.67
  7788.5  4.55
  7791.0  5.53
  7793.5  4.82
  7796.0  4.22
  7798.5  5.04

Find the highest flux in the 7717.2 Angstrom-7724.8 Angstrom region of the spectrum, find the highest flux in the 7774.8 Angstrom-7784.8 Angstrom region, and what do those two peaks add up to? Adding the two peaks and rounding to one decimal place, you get 15.5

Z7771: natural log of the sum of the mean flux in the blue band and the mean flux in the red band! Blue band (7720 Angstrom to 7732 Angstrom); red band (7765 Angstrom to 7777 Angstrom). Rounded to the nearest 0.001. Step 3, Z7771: 2.227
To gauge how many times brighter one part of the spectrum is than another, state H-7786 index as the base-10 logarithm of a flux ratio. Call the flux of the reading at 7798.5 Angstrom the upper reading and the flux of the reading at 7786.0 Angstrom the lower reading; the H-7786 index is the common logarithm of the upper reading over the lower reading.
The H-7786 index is 0.03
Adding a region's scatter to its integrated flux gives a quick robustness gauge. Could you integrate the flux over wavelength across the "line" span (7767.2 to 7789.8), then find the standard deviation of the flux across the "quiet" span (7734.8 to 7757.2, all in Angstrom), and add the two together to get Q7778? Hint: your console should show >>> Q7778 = 113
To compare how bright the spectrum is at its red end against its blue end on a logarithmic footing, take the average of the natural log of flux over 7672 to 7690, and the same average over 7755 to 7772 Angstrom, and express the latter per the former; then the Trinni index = 0.92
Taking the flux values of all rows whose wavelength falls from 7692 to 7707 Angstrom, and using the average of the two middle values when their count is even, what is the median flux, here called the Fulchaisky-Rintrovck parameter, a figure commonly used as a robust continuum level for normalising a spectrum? 4.86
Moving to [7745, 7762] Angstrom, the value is 4.95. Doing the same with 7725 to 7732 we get 4.79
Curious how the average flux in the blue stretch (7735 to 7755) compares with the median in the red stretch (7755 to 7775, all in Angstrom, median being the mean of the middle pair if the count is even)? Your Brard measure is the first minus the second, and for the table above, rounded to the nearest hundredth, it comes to 0.32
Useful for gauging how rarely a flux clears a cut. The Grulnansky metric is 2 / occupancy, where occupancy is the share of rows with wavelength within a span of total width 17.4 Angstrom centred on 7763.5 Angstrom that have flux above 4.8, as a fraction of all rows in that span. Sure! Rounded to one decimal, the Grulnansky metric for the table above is 7.0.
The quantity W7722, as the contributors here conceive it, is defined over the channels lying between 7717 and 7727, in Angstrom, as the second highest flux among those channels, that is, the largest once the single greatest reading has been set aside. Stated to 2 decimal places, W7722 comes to 5.21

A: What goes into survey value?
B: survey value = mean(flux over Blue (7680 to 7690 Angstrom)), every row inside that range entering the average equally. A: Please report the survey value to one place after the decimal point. 5.4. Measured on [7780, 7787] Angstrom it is 5.6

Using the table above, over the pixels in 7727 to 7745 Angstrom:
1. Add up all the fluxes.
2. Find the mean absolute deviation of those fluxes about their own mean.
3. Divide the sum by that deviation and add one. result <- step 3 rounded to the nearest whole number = 54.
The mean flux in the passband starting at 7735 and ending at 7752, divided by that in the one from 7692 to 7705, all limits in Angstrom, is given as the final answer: 0.94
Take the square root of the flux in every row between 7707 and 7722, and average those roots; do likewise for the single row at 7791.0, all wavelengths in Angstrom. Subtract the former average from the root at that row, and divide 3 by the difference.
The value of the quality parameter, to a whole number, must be 28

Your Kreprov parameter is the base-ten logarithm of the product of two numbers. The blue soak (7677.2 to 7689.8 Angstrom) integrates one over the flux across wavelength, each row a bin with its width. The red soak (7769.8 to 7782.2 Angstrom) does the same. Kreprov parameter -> 0.79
